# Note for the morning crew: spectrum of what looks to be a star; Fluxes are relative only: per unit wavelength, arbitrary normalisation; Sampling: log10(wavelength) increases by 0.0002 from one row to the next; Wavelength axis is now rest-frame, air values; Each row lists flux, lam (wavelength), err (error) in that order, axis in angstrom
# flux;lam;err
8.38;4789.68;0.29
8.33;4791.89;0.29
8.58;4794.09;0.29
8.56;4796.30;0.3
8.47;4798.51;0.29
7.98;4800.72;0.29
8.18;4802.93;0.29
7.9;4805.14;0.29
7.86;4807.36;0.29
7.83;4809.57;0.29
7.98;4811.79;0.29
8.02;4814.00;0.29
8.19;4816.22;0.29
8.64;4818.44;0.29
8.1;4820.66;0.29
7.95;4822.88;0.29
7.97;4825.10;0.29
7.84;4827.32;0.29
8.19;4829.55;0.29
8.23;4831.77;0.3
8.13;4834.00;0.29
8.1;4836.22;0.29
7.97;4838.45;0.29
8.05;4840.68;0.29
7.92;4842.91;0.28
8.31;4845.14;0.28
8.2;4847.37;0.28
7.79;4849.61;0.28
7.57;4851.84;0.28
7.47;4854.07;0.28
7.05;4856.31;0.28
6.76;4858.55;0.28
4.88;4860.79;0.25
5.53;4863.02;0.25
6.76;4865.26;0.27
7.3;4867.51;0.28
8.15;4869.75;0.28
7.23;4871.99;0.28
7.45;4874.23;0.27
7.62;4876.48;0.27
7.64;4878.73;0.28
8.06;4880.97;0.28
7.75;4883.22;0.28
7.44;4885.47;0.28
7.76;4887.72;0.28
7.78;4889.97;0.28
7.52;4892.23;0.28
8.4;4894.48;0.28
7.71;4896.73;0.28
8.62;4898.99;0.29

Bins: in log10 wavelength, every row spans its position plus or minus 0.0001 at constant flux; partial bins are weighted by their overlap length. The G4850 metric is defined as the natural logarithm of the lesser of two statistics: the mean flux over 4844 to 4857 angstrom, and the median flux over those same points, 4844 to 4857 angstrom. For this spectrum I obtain 2.04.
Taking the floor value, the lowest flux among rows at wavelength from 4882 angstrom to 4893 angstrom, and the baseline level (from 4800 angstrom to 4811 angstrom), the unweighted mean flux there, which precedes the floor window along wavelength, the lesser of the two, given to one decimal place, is 7.4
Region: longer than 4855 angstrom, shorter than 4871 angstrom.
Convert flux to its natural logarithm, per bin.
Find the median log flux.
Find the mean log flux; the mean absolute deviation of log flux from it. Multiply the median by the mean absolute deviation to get 0.25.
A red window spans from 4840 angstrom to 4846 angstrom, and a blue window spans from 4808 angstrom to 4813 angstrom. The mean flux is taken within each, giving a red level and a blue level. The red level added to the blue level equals 16.0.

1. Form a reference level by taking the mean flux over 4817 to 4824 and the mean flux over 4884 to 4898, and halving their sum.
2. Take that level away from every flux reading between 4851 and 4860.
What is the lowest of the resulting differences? -1.2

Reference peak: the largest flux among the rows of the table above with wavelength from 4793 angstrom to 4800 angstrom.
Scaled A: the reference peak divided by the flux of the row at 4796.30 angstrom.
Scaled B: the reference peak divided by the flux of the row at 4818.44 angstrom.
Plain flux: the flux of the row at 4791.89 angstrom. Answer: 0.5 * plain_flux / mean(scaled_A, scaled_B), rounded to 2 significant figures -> 4.2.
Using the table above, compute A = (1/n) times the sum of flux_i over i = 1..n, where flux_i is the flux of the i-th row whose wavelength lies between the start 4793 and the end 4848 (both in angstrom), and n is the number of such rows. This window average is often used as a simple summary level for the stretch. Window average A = 8.13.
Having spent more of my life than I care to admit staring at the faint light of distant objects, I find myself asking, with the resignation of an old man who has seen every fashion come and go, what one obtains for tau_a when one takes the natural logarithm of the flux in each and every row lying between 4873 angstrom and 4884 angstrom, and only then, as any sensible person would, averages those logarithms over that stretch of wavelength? 2.04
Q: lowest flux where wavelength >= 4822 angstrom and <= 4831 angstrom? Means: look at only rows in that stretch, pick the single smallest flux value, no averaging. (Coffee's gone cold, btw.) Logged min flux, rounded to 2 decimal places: 7.84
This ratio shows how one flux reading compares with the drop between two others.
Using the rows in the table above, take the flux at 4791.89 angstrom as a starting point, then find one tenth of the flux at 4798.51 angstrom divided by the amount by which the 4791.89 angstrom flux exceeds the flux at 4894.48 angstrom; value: -12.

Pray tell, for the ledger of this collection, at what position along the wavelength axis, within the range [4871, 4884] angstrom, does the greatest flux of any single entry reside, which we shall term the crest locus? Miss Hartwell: 4880.97 angstrom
